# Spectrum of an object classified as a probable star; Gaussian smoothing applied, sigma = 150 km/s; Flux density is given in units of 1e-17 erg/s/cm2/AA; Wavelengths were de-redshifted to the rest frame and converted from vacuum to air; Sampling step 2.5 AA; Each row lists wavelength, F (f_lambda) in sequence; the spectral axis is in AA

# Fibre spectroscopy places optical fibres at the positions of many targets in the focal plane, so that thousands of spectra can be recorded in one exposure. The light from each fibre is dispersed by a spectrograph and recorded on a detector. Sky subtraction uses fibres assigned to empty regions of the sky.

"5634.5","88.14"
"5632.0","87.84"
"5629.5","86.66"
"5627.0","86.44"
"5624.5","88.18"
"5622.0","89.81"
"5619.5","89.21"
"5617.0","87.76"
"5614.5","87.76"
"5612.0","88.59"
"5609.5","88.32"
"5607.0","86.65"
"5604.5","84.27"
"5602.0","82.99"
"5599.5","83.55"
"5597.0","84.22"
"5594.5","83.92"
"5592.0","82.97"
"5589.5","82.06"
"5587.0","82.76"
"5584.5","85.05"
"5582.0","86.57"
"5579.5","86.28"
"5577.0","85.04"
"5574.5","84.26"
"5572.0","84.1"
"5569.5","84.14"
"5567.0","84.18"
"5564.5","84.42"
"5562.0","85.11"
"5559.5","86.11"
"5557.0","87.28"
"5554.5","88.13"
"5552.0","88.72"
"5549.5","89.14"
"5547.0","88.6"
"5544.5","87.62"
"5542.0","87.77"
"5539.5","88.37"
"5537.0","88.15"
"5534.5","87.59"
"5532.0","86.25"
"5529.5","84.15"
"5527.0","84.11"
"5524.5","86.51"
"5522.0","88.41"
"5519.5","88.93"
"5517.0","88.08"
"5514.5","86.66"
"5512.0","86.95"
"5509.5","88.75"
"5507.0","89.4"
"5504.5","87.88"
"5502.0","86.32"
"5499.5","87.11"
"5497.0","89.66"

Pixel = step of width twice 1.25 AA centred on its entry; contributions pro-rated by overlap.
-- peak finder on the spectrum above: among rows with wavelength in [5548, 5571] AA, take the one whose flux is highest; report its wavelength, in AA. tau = 5549.5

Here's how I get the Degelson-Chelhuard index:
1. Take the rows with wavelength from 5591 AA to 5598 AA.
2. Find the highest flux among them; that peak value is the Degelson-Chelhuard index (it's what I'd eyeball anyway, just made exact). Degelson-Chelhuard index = 84.22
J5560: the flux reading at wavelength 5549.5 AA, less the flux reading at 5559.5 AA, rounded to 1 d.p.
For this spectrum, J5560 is 3.0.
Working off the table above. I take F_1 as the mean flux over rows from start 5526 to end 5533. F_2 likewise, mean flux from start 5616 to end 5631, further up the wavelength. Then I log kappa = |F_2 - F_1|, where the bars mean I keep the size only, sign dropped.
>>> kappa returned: 3.2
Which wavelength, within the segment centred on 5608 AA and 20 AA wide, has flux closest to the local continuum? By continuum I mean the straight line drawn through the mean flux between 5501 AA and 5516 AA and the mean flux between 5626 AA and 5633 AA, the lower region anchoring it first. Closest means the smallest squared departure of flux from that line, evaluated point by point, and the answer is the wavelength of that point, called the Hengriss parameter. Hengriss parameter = 5607.0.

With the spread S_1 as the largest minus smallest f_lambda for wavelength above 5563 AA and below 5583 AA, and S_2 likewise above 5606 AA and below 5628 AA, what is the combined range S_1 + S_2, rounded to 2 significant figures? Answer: 5.8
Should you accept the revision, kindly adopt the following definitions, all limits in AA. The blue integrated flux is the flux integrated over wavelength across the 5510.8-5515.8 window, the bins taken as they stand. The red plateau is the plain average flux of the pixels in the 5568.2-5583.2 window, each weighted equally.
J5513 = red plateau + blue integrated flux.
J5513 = 519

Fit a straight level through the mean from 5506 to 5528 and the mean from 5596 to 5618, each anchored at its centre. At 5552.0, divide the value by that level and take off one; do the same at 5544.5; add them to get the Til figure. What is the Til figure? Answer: 0.03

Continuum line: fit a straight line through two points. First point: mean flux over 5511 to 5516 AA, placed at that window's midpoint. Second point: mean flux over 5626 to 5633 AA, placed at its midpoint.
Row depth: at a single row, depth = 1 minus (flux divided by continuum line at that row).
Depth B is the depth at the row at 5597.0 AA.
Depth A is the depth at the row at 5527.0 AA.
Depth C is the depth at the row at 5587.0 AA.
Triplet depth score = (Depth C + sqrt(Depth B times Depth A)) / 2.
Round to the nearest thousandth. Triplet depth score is 0.040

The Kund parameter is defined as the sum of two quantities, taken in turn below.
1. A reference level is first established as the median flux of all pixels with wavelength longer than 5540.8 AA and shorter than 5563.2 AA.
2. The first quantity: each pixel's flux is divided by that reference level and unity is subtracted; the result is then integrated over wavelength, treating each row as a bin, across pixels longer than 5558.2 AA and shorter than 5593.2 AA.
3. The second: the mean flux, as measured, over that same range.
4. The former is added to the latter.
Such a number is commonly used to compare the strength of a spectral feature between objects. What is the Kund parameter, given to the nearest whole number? 83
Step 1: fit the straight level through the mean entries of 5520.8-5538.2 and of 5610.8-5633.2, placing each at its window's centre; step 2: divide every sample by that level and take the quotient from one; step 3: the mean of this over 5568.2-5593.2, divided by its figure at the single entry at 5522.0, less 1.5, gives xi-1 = -2.9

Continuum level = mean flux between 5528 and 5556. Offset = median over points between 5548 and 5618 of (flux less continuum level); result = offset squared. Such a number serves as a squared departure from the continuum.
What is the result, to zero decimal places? 7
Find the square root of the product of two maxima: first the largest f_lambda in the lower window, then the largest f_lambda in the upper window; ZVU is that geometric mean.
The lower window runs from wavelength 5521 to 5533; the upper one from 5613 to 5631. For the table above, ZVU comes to 89.1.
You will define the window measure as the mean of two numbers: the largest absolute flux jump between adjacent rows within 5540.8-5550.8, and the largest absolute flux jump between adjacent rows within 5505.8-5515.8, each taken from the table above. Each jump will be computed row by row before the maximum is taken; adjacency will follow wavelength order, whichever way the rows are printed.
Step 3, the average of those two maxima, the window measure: 1.39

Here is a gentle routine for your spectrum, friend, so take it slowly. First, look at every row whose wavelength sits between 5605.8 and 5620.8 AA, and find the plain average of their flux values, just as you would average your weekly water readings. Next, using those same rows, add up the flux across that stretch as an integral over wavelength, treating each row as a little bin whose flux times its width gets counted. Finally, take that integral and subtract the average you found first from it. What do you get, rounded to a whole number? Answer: 1233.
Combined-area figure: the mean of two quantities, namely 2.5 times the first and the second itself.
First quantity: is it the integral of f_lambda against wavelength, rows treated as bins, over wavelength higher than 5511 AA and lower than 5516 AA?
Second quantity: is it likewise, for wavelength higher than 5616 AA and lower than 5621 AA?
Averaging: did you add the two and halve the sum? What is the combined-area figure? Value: 764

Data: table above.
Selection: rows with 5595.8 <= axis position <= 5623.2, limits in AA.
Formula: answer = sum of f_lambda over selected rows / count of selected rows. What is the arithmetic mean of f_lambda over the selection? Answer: 86.6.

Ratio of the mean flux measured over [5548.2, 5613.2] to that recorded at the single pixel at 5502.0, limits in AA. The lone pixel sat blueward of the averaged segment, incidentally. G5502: 0.99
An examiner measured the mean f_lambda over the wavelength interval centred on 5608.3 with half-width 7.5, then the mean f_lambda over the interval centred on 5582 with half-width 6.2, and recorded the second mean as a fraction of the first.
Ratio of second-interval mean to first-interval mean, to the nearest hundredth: 0.99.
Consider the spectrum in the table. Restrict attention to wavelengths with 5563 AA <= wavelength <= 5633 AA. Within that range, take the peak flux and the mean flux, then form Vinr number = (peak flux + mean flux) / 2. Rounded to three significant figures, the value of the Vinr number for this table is 87.7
